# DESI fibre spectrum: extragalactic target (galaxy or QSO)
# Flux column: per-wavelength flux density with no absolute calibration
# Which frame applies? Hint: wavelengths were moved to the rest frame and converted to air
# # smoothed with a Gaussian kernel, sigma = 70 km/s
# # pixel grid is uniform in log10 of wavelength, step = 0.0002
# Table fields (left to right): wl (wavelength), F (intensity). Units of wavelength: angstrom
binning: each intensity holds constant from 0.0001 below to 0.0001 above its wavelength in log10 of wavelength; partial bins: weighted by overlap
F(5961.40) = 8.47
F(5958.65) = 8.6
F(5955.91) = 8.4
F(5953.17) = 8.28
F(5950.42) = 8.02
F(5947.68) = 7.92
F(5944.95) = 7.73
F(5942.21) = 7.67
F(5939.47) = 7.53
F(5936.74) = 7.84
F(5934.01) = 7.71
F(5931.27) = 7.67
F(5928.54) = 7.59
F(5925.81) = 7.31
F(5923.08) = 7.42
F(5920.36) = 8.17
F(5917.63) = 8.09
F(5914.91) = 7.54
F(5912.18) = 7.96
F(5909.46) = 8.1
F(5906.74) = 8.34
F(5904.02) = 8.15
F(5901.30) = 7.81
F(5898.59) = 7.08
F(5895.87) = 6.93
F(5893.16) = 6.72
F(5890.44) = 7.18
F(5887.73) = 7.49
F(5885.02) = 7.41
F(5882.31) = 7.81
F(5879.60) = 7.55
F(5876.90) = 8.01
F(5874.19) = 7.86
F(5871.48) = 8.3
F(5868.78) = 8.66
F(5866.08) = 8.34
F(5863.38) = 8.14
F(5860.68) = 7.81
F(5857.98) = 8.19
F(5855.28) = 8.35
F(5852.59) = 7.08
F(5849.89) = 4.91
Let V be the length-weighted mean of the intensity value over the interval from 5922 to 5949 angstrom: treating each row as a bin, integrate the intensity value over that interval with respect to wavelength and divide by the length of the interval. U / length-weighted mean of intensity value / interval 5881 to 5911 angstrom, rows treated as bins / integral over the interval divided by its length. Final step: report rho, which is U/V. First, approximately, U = 7.55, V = 7.64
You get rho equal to 0.99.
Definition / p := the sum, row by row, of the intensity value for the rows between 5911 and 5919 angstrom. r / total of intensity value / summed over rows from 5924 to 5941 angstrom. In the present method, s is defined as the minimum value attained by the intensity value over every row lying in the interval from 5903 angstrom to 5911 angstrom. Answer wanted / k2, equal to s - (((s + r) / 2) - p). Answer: 4.8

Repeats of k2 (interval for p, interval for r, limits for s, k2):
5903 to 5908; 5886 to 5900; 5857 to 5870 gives 2.7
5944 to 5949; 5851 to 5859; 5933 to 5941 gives 7.6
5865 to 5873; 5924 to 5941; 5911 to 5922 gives 6.2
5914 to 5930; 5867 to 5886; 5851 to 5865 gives 21.9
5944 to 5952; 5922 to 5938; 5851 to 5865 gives 4.4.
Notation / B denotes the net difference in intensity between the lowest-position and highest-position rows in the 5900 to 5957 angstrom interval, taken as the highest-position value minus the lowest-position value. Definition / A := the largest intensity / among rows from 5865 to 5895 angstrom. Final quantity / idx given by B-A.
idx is -8.07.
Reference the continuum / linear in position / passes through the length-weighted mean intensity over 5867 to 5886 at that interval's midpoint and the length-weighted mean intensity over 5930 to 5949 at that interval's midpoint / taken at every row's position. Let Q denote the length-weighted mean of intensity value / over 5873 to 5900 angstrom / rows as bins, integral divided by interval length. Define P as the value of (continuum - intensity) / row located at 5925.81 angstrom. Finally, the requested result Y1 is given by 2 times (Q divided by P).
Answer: 32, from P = 0.47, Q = 7.40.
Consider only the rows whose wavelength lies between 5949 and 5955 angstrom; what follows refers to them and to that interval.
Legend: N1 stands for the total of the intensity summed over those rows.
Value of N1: 16.3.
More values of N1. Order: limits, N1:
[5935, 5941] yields 15.4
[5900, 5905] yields 16.0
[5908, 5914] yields 16.1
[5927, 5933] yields 15.3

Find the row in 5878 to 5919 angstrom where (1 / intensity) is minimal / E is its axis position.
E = 5906.74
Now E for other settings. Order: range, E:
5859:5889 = 5868.78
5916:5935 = 5920.36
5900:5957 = 5955.91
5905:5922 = 5906.74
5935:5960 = 5958.65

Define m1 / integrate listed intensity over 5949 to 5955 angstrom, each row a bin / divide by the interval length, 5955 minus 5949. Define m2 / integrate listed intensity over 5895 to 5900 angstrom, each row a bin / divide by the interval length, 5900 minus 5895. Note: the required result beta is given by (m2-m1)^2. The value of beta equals 1.3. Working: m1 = 8.16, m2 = 7.0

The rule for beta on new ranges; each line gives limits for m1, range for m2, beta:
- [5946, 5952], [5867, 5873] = 0.2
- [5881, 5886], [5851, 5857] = 0.0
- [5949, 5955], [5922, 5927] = 0.6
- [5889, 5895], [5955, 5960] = 2.4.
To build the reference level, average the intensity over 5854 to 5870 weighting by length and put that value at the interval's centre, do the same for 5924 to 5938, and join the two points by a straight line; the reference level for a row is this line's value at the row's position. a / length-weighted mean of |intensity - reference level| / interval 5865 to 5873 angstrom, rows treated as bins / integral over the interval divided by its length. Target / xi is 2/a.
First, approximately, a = 0.26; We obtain 8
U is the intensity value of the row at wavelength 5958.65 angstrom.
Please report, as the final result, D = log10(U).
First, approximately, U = 8.6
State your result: 0.934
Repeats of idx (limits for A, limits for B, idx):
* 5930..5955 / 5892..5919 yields -6.91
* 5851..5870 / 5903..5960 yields -8.21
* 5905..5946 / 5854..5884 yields -8.88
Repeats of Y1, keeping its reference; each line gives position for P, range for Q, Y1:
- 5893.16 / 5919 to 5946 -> 13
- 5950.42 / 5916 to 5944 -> -46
